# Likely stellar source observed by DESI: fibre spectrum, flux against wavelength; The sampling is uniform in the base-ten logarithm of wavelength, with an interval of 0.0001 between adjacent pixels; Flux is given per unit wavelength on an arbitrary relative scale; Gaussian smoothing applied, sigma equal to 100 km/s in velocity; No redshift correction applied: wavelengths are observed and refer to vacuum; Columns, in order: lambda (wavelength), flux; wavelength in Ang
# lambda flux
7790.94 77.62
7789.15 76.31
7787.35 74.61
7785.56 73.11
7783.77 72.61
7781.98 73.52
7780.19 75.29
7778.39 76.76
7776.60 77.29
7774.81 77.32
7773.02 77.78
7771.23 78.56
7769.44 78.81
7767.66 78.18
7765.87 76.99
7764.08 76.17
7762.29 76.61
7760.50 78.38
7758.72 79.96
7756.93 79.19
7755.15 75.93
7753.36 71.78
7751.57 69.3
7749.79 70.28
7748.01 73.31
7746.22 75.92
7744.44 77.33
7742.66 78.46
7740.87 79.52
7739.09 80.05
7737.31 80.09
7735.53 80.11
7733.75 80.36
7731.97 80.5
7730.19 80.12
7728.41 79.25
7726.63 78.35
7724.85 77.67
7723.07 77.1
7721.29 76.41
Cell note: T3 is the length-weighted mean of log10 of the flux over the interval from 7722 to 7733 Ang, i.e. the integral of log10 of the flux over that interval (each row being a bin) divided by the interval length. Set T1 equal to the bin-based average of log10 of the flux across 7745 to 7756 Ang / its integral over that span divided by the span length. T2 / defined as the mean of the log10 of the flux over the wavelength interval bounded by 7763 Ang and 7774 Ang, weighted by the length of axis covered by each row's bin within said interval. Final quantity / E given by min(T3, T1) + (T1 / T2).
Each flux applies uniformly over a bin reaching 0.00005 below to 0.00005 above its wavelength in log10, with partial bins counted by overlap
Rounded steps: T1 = 1.86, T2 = 1.891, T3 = 1.90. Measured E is 2.85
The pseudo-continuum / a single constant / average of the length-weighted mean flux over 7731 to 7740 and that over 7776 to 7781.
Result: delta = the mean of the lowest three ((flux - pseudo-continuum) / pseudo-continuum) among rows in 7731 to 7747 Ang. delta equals -0.01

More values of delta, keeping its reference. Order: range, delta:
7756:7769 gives -0.02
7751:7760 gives -0.08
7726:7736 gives 0.01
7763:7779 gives -0.02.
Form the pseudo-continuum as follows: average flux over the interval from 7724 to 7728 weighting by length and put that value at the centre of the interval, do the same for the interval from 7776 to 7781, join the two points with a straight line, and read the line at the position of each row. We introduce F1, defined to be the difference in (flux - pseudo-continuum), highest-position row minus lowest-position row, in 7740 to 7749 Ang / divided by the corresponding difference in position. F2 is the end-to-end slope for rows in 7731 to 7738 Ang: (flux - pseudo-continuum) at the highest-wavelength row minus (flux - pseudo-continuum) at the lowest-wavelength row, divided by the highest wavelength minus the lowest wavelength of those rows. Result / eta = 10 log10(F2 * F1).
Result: -14.6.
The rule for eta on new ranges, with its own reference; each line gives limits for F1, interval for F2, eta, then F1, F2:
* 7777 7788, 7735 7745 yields -12.5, -0.21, -0.28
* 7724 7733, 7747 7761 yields -7.2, 0.43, 0.44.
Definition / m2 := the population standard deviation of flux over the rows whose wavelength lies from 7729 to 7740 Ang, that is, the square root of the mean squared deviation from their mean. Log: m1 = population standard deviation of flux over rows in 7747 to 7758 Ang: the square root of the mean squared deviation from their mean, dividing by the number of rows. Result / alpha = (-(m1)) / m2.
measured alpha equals -20.5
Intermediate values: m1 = 3.4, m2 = 0.2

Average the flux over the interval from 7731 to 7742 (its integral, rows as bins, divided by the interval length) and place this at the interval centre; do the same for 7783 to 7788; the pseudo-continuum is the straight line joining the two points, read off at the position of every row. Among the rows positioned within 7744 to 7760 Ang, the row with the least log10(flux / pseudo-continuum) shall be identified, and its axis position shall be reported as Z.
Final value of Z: 7751.57 Ang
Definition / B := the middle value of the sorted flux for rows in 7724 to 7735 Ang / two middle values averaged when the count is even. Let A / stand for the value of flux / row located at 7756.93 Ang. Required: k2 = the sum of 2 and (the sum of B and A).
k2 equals 161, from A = 79.19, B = 79.7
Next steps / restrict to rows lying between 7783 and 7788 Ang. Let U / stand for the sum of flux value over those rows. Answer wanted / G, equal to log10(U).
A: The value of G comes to 2.34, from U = 220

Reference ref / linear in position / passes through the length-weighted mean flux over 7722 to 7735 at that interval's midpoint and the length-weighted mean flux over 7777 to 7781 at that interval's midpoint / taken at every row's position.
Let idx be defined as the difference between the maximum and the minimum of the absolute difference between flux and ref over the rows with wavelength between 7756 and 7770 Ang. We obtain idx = 3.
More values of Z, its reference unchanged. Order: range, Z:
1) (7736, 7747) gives 7746.22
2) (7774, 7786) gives 7783.77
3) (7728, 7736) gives 7728.41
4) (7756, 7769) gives 7764.08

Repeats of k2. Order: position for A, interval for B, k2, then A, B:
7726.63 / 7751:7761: 158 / 78.35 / 77.2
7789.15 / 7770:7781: 156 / 76.31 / 77.3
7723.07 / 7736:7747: 158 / 77.1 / 79.0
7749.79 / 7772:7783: 149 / 70.28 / 77.0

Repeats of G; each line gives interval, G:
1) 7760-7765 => 2.36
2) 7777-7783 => 2.35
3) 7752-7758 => 2.36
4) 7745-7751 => 2.34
